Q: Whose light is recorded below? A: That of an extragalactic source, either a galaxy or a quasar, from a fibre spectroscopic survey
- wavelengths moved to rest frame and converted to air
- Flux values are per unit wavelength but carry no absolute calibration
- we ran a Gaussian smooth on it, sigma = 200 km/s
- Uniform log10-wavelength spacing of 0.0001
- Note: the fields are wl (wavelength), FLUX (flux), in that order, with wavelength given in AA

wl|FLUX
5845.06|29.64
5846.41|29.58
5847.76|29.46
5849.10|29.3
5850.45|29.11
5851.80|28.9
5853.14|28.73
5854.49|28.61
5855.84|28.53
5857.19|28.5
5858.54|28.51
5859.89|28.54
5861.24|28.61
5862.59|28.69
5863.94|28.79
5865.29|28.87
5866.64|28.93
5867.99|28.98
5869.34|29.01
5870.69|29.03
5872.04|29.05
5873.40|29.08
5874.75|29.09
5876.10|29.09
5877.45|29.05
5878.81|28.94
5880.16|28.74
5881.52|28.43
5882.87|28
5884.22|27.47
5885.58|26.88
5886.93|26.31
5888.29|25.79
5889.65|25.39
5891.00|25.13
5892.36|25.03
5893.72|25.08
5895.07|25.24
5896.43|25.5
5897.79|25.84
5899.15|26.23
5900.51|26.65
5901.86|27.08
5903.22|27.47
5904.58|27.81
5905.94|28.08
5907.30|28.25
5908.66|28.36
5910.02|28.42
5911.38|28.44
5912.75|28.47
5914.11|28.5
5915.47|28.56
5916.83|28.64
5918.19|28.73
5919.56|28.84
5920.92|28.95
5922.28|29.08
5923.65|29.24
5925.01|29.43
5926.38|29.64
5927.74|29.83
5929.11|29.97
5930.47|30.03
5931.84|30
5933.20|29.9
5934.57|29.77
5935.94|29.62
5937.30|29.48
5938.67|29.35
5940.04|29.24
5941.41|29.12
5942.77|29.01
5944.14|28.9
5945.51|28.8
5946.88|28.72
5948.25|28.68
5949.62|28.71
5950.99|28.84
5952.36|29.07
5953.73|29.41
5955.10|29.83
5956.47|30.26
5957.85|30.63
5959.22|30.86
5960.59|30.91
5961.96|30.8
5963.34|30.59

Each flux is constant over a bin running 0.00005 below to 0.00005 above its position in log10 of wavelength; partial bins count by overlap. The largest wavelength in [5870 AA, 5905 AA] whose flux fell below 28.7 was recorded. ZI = 5904.58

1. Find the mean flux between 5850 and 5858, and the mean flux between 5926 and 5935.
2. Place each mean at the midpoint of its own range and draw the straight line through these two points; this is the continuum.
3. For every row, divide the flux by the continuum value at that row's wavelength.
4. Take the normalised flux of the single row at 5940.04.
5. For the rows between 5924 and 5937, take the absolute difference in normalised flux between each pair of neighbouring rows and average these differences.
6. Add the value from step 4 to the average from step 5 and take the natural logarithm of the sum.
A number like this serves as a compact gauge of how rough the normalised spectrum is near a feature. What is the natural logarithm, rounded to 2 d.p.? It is -0.02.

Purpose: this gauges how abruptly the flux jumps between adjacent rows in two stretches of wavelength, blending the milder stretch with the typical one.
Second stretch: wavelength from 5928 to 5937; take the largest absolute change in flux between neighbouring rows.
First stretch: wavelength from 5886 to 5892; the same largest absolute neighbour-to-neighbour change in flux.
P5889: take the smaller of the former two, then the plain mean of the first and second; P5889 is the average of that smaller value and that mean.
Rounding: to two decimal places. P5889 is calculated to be 0.24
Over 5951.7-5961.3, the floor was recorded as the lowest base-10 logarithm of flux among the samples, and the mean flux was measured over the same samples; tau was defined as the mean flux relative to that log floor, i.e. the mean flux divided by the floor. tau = 20.6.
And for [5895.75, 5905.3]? 19.0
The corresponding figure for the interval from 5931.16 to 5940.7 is 20.2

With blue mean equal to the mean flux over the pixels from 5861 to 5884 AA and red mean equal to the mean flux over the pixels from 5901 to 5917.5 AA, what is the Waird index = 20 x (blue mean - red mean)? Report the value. 13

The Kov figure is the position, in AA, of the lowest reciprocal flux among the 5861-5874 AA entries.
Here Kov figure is 5873.40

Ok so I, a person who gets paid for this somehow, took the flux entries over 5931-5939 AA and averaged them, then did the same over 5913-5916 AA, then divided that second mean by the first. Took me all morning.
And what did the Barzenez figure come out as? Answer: 0.96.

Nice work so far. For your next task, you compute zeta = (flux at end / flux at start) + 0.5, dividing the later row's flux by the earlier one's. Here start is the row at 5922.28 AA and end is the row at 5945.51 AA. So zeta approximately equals 1.49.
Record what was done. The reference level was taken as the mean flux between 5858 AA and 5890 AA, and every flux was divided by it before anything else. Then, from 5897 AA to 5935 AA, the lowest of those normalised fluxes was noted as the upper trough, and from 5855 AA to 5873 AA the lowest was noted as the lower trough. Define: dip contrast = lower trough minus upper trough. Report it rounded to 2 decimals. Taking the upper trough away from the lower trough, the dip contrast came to 0.09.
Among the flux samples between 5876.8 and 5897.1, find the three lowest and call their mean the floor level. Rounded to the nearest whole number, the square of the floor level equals 629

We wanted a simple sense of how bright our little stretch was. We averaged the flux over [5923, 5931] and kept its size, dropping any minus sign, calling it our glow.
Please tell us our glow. 29.7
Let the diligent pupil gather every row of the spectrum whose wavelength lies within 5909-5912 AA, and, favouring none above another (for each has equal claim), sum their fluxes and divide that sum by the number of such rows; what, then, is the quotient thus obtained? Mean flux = 28.4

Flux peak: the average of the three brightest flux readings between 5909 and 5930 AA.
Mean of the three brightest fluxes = 29.8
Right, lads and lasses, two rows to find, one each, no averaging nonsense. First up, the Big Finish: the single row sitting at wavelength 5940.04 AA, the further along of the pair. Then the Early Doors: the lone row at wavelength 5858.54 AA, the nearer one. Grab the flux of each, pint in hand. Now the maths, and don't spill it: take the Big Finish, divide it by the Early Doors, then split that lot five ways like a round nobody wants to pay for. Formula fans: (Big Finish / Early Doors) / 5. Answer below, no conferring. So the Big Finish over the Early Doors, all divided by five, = 0.205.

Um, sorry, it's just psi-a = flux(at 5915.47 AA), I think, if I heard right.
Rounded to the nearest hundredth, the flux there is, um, 28.56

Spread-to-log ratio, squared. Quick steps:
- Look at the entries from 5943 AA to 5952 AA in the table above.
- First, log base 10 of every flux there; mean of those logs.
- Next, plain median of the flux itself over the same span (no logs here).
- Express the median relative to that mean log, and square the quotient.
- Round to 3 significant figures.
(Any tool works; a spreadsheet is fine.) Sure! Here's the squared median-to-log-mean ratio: 389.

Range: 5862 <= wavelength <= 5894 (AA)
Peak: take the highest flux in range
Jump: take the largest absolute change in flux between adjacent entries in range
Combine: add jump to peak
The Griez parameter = 29.7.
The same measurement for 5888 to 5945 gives 30.5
